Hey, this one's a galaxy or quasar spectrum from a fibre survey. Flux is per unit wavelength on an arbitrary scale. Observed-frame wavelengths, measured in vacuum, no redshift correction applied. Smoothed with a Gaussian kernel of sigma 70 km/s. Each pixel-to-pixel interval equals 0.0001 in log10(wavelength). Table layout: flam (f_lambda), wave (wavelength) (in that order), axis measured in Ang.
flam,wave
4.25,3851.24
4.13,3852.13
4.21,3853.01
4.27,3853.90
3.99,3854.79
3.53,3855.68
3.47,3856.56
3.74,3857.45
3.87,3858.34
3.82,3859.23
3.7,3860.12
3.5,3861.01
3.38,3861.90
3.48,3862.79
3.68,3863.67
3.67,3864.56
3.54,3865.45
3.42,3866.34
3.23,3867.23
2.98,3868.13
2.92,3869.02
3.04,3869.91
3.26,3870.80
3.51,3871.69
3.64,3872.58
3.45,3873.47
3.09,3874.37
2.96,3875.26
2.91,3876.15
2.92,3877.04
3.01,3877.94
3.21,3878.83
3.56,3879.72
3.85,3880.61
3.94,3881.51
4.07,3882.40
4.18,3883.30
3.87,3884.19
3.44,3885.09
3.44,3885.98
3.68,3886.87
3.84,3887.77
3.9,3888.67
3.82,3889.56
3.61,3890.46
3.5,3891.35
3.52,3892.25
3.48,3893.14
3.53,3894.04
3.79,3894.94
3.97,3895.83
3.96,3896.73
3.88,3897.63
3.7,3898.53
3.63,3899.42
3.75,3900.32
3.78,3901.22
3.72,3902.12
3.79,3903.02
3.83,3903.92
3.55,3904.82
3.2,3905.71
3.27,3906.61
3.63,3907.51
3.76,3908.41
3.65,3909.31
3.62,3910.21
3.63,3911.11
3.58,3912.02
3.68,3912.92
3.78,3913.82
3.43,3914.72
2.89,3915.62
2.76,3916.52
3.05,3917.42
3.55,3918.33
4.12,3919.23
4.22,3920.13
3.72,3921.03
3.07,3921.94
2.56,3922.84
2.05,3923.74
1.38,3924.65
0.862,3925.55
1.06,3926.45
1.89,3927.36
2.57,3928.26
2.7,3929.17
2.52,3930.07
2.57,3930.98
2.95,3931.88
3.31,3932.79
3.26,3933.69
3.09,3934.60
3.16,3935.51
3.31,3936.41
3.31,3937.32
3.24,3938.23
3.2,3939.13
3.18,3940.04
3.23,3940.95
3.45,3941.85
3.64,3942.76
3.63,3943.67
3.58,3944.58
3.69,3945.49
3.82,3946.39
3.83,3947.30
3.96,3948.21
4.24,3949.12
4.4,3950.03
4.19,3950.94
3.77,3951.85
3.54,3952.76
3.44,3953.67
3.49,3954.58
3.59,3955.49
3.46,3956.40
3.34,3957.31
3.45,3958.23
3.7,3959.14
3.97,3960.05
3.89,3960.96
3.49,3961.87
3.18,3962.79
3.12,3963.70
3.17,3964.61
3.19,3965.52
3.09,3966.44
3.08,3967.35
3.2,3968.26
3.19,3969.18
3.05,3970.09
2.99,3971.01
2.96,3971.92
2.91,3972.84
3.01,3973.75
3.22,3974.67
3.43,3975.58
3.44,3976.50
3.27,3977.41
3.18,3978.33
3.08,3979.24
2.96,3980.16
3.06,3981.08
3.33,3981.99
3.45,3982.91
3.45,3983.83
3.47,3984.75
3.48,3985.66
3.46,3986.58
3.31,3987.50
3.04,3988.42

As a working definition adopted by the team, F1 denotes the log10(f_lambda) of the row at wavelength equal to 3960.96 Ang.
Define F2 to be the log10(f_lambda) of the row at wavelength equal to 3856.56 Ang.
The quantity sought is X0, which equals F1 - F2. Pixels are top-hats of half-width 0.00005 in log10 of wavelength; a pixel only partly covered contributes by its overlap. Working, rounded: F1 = 0.590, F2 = 0.540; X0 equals 0.05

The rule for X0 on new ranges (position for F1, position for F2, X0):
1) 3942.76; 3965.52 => 0.06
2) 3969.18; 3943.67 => -0.06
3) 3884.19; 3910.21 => 0.03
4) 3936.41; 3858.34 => -0.07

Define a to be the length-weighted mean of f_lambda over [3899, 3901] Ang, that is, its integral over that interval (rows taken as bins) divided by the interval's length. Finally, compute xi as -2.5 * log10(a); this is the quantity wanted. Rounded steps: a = 3.69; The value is -1.419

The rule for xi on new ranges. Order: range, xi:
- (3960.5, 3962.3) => -1.421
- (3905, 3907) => -1.293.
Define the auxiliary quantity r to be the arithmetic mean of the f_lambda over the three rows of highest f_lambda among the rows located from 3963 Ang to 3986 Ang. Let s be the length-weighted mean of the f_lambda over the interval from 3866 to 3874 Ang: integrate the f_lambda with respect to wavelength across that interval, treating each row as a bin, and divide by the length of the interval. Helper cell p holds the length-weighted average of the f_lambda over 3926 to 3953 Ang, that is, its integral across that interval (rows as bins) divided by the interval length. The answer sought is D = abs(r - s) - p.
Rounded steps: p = 3.3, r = 3.47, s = 3.26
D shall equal -3.07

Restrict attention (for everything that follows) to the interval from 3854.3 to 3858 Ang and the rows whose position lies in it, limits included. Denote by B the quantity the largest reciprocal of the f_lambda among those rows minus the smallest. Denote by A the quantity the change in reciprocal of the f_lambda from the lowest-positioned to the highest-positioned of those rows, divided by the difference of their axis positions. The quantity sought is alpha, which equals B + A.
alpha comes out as 0.04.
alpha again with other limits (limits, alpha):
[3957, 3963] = 0.07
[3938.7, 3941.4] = 0.00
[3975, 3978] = 0.02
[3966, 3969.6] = 0.01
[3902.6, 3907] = 0.06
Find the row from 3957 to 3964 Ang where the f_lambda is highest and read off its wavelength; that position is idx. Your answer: 3960.05 Ang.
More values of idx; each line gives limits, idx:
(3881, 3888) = 3883.30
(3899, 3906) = 3903.92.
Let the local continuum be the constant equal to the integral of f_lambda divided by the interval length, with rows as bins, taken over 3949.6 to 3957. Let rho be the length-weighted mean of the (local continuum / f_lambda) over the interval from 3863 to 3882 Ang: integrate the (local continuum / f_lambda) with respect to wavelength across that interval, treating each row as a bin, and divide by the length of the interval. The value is 1.13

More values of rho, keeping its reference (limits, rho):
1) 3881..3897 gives 1.00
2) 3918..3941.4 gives 1.52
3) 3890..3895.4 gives 1.04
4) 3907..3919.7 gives 1.07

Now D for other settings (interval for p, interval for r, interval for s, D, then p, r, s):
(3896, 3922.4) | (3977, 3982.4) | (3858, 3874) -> -3.41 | 3.6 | 3.26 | 3.44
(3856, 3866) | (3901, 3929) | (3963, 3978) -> -2.71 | 3.6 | 4.06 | 3.15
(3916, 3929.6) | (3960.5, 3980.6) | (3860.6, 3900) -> -2.55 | 2.6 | 3.61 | 3.52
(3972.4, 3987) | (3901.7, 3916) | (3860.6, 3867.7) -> -2.95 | 3.3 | 3.80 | 3.49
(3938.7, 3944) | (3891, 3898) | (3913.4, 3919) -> -2.72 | 3.4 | 3.94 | 3.28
